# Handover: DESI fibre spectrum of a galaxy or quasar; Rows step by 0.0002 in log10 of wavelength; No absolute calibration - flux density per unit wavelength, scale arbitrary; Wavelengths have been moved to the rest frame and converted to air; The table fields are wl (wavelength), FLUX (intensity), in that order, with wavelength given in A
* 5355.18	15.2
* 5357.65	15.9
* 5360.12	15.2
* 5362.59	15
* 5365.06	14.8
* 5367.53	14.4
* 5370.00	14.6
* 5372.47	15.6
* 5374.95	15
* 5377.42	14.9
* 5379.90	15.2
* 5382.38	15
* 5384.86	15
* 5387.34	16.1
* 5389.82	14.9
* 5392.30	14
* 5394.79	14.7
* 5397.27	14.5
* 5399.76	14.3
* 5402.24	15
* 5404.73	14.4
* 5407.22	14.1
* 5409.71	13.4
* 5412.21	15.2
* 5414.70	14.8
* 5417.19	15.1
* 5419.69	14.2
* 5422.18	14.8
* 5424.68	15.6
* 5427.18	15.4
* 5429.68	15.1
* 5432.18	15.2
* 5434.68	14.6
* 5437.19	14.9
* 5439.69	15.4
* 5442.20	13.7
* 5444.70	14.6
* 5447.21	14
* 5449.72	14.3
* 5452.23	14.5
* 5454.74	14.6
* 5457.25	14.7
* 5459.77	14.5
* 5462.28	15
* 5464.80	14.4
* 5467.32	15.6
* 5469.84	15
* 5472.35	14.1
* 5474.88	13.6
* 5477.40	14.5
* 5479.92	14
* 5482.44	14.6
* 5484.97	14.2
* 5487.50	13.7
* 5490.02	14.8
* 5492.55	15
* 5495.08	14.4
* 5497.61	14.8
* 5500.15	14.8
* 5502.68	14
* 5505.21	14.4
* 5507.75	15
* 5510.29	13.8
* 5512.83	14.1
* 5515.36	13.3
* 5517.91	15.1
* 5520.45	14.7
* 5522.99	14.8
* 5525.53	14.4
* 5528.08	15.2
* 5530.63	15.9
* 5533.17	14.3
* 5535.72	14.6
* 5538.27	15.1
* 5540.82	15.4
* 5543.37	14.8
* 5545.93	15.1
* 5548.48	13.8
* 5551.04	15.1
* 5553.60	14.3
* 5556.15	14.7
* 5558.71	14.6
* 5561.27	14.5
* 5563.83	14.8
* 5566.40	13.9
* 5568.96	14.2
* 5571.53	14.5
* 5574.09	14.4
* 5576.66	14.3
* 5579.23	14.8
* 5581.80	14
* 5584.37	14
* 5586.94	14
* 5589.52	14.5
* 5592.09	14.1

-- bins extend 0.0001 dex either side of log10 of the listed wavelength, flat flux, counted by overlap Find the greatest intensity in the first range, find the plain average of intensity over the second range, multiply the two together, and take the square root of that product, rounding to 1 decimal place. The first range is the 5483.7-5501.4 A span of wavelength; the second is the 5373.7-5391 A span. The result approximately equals 15.1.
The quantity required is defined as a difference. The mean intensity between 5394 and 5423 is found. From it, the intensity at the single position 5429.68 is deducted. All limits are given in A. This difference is -0.56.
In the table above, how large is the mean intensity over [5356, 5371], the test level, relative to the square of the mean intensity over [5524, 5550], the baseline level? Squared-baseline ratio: 0.0679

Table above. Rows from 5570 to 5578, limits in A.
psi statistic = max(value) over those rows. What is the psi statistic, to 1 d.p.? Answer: 14.5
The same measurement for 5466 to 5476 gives 15.6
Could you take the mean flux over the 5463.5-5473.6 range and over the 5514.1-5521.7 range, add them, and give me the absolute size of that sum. 29.1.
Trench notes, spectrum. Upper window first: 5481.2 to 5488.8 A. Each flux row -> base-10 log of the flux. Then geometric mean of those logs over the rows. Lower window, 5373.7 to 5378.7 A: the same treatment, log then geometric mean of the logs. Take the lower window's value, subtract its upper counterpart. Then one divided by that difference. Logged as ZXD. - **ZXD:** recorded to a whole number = 42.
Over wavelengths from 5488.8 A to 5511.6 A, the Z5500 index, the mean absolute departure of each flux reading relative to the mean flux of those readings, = 0.36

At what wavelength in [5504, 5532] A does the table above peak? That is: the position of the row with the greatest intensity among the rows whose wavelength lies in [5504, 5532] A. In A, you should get 5530.63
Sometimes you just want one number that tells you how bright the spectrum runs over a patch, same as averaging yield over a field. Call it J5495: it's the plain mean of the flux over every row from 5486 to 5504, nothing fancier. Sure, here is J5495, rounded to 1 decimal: 14.5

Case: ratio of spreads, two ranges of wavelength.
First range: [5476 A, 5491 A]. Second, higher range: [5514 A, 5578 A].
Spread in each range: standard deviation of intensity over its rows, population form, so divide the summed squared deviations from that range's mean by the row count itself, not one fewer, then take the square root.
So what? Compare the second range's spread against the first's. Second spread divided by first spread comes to 1.43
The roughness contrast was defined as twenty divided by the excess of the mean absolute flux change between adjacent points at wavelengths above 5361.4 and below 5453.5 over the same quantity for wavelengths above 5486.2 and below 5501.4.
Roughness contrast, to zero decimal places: 203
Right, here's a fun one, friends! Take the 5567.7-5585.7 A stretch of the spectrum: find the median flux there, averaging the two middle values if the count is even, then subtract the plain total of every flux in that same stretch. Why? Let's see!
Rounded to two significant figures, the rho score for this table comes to -86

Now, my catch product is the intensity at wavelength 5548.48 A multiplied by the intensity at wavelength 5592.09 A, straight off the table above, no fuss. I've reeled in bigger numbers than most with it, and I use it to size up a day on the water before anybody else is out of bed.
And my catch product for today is 195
